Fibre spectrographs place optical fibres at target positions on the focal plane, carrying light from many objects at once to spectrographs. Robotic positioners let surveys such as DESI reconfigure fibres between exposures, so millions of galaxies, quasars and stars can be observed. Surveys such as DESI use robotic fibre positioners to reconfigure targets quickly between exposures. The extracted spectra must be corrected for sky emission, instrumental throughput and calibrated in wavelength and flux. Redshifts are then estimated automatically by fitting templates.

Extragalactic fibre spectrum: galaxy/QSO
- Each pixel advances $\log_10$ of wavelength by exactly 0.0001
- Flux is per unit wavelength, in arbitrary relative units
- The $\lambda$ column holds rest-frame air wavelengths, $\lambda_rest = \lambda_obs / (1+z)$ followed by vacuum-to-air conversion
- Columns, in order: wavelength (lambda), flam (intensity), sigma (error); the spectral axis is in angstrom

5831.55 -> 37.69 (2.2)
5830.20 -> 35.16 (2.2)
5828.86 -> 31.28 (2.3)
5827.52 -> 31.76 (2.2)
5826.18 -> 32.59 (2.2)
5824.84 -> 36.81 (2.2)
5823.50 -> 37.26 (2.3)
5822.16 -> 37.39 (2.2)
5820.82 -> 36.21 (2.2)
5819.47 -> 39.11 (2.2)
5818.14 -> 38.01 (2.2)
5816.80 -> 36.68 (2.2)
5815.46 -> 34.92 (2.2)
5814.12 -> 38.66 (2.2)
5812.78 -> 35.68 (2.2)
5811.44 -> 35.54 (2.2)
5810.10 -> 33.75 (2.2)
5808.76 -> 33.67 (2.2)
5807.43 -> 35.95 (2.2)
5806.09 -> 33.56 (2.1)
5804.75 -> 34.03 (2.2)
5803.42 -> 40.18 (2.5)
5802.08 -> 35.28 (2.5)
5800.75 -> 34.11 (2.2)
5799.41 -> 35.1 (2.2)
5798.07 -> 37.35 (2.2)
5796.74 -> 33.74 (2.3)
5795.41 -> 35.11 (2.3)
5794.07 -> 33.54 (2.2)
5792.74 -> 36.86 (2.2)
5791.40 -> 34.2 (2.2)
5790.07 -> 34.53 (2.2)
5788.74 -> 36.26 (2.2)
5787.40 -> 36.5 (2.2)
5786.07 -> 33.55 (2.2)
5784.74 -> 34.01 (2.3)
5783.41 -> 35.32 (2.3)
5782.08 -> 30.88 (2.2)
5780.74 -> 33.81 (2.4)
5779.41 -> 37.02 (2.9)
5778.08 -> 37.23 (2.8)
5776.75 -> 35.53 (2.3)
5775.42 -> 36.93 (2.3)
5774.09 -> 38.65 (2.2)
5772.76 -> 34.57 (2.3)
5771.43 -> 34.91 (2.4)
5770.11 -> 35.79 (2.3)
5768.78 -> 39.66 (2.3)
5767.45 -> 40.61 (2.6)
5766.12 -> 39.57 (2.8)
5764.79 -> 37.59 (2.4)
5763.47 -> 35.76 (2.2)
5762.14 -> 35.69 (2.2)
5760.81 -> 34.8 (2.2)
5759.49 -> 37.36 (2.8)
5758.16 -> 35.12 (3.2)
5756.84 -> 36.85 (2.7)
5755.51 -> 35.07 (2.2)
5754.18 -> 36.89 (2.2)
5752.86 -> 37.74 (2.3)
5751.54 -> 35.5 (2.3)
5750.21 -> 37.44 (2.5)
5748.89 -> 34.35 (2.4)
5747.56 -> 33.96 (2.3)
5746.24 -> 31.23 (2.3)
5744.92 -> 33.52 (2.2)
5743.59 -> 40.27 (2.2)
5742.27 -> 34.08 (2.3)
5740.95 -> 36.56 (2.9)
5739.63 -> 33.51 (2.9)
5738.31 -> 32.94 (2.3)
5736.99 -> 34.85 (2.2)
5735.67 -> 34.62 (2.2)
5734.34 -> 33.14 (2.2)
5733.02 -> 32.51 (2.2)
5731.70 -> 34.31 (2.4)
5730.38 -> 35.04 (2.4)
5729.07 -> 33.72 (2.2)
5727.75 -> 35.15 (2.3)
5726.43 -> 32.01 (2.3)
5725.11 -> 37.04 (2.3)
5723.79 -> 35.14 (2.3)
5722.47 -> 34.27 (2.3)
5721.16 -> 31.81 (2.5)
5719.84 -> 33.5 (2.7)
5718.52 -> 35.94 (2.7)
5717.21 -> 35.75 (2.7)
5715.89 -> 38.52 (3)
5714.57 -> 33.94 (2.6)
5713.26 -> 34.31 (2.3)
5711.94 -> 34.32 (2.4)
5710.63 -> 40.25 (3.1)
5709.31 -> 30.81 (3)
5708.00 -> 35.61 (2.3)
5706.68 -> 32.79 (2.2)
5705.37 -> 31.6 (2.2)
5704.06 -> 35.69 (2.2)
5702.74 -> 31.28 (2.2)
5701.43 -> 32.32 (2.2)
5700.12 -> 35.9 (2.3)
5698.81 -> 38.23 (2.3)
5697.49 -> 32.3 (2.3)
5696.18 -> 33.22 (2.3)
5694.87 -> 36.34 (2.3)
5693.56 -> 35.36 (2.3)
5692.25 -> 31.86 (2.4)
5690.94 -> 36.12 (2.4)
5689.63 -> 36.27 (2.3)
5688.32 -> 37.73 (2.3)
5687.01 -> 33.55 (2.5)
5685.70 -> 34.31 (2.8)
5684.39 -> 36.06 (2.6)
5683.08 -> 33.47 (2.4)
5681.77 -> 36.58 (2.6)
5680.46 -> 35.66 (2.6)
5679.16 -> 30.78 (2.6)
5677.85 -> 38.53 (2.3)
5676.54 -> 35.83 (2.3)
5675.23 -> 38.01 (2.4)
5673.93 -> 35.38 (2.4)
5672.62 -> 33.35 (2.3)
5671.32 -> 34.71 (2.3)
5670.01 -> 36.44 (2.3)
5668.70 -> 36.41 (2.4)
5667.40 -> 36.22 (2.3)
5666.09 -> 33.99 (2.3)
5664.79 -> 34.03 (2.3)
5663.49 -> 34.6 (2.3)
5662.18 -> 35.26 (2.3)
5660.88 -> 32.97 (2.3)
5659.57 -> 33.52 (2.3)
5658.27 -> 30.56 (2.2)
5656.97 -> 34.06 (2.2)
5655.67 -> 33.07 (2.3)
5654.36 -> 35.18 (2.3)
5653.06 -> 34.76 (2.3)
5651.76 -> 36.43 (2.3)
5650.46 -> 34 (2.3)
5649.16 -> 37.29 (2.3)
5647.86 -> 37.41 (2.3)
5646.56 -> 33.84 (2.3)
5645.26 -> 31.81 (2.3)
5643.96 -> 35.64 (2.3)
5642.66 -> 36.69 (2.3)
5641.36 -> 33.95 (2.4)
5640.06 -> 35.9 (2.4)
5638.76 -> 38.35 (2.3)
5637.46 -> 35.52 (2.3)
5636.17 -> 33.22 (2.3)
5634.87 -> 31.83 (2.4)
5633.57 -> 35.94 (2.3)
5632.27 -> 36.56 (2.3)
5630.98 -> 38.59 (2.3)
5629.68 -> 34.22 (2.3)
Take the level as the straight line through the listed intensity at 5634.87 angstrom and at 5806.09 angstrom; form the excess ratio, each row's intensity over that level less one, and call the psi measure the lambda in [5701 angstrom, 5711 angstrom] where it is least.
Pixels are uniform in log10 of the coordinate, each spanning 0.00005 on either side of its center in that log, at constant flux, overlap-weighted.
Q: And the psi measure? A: 5709.31 angstrom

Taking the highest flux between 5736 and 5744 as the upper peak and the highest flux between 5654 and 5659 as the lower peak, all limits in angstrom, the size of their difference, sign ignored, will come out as 5.1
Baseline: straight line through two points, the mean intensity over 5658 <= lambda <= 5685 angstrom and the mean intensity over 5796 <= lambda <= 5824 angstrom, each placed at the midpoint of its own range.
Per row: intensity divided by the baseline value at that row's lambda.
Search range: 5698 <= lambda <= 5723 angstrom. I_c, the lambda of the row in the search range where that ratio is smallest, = 5709.31 angstrom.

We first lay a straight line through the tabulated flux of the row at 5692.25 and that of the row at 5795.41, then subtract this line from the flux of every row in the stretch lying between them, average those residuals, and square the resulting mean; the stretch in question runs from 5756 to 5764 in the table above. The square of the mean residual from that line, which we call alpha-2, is 3.7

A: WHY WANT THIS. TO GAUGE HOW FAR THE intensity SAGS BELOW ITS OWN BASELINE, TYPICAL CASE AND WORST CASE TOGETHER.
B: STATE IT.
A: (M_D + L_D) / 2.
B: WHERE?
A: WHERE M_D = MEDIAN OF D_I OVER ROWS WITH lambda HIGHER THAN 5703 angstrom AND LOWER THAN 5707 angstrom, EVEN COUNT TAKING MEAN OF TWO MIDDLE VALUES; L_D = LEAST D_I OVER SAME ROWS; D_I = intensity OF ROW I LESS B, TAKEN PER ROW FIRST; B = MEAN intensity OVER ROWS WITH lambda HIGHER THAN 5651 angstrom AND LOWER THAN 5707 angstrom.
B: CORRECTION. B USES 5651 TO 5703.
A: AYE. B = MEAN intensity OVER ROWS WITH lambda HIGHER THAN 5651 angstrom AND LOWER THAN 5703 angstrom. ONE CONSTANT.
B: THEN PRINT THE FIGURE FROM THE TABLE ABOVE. -2.6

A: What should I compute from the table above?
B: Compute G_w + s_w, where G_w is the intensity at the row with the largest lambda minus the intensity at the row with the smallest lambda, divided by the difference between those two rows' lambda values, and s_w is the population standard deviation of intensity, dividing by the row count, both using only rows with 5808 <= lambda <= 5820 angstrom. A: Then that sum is 2.4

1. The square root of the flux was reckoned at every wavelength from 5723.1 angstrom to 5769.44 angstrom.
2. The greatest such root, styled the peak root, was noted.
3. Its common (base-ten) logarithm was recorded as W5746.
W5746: 0.804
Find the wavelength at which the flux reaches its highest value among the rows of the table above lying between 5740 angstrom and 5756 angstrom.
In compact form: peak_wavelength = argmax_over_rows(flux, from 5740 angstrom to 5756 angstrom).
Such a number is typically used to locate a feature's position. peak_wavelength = 5743.59 angstrom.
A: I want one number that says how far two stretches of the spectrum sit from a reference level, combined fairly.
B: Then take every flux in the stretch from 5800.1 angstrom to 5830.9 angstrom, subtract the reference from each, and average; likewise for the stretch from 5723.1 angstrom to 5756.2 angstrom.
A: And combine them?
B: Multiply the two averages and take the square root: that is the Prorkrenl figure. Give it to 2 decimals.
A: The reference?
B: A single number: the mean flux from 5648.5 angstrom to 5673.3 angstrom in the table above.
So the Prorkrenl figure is 0.50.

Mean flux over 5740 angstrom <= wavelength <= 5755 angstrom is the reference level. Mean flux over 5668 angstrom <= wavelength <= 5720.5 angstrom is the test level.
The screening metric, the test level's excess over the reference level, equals -0.6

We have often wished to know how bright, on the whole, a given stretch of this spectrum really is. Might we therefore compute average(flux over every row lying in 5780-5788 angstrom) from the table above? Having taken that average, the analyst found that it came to 34.0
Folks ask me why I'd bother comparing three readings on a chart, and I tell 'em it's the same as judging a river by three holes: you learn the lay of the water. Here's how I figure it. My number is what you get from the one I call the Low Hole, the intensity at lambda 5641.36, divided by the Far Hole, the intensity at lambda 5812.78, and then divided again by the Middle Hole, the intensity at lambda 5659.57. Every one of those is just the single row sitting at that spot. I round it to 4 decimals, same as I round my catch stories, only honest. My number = 0.0284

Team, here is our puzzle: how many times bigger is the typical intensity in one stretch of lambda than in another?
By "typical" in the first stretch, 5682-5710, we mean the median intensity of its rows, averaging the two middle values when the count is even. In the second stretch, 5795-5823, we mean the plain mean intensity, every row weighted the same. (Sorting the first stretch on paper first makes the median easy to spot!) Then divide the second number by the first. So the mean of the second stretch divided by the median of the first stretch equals 1.05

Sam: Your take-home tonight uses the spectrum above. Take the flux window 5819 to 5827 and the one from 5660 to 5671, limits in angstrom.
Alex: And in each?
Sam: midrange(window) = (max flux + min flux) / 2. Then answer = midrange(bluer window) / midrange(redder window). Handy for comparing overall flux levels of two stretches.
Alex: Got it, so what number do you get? 0.97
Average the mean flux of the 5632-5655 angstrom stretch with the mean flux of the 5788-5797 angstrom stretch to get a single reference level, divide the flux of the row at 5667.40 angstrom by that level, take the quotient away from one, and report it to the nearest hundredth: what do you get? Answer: -0.03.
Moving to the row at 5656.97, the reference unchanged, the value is 0.03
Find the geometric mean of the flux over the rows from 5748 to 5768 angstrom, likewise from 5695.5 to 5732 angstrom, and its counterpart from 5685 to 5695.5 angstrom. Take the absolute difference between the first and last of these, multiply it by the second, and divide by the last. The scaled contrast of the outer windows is 1.5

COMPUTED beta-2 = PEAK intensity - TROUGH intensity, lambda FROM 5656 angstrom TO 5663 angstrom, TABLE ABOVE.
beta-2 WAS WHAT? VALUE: 4.7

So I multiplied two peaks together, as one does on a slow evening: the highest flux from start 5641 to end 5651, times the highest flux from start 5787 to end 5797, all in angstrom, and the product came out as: 1379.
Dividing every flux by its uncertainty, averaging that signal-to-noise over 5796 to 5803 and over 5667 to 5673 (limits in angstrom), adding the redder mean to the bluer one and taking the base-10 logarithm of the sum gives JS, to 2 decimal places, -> 1.49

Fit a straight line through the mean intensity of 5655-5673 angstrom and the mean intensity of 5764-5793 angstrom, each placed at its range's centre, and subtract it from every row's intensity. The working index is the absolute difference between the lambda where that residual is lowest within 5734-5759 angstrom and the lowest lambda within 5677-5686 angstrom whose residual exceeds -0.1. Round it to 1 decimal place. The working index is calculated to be 68.4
